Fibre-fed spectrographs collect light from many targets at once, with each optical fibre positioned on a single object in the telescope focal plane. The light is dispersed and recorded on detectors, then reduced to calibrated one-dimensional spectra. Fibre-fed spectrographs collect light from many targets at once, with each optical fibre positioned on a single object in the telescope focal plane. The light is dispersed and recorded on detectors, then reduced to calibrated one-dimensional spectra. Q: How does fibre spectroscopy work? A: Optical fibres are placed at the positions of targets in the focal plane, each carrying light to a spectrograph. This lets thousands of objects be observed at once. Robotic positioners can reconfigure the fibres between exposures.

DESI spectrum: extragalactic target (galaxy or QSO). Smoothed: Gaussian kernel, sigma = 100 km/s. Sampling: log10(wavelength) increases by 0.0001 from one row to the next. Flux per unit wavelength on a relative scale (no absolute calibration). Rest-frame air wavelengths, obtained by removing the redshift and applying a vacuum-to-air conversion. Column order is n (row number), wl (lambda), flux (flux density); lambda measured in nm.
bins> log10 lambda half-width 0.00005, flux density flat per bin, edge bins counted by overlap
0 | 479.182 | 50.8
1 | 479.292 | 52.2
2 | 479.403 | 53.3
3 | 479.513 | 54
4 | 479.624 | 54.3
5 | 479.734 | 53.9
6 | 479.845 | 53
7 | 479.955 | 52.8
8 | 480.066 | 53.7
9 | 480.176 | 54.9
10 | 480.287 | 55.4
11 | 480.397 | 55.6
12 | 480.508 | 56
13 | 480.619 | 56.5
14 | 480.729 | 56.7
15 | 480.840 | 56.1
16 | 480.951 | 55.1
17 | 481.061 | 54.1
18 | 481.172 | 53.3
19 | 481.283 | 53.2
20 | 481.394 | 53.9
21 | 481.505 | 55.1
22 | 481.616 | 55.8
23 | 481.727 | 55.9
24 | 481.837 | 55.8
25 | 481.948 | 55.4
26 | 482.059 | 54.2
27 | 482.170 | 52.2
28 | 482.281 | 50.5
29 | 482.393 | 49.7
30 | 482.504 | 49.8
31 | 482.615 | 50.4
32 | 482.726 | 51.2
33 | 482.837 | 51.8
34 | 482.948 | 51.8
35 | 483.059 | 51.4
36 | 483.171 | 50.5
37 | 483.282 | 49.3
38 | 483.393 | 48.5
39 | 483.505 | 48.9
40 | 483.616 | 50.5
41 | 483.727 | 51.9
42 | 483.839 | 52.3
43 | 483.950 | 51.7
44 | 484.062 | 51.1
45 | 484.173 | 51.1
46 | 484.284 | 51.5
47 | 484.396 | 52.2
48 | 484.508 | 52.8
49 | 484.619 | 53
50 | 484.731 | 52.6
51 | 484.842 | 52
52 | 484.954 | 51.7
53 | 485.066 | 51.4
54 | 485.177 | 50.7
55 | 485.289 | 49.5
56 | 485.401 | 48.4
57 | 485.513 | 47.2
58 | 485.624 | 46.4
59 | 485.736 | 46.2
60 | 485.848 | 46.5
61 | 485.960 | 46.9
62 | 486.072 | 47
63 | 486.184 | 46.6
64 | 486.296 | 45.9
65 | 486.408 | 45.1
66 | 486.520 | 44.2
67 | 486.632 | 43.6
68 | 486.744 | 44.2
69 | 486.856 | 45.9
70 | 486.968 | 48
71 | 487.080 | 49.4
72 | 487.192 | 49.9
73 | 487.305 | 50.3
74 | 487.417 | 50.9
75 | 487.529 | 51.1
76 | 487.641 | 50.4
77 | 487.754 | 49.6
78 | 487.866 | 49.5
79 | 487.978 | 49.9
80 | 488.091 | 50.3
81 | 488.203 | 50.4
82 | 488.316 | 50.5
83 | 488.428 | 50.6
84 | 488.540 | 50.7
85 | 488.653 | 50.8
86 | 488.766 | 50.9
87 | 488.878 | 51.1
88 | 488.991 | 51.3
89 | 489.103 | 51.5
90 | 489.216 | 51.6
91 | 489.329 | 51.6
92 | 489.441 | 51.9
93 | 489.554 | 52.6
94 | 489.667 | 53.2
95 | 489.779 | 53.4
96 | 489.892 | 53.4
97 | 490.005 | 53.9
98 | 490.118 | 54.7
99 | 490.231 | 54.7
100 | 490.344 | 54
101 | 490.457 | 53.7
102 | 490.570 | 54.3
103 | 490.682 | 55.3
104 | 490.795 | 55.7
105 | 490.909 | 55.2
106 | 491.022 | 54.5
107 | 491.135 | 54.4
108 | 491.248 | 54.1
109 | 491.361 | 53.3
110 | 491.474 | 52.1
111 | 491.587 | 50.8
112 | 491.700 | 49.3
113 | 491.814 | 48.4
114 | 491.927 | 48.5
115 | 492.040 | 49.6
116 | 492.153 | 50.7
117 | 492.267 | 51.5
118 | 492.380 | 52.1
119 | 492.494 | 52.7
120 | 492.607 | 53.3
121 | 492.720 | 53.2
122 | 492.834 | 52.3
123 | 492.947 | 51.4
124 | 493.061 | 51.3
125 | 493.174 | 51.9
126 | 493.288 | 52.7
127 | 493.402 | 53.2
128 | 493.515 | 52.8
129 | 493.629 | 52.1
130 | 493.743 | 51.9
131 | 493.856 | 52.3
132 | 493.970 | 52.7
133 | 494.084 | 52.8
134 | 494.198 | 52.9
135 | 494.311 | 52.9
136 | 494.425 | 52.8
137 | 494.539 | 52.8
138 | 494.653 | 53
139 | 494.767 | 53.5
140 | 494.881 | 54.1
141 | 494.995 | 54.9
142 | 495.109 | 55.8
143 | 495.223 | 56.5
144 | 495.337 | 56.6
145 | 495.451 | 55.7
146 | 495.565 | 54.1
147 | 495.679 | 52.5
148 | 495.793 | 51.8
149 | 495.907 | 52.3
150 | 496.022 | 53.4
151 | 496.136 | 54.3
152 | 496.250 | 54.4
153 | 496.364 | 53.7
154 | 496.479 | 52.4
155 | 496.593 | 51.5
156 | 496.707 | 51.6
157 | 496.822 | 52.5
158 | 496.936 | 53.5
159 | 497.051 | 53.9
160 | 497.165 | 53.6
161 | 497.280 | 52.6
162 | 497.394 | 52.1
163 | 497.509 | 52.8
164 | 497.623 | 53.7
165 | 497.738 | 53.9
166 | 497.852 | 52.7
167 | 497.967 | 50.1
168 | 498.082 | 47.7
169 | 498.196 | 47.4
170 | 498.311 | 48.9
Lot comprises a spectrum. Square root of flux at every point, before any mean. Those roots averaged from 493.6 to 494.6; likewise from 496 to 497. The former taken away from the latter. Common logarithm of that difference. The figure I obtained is -1.5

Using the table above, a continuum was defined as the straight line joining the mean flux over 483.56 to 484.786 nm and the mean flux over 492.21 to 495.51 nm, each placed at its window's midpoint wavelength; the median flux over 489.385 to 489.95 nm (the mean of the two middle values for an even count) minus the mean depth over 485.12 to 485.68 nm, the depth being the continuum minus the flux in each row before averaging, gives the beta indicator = 49.6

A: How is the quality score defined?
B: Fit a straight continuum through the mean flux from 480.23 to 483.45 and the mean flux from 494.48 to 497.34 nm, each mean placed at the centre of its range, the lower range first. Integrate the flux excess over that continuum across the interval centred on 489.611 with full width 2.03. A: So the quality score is -1.6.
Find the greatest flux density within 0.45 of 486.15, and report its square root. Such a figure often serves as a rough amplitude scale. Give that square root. 6.86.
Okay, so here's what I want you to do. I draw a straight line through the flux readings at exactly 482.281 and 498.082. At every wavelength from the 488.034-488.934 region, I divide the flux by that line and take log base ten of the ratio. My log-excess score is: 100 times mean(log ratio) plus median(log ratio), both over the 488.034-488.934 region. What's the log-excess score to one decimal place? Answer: 1.1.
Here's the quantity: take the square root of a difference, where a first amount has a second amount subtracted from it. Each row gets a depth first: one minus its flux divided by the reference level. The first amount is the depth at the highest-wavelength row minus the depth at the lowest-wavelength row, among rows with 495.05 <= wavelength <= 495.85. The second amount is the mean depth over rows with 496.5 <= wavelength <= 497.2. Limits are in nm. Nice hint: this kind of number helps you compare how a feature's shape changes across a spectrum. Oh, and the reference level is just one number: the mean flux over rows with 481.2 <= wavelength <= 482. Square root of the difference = 0.18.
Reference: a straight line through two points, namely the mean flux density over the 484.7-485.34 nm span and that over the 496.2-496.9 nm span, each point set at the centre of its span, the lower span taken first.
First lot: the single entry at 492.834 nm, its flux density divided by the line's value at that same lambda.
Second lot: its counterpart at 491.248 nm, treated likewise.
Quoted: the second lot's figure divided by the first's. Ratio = 1.04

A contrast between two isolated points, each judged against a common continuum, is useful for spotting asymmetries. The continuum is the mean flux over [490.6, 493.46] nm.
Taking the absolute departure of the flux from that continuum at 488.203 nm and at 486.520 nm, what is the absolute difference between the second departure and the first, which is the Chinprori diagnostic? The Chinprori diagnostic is 6.2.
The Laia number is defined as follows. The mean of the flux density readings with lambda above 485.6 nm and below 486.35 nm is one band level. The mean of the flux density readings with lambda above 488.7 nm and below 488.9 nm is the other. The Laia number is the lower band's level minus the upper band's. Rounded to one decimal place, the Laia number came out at -4.5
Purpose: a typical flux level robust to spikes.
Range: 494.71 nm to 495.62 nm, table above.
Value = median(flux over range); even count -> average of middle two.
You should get 55.3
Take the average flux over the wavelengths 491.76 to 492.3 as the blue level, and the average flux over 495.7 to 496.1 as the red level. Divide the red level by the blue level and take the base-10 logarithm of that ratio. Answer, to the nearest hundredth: 0.02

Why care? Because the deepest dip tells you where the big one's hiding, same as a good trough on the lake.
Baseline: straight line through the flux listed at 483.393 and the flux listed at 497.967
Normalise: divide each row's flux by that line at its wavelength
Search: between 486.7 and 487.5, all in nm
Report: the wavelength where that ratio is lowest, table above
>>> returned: 486.744 nm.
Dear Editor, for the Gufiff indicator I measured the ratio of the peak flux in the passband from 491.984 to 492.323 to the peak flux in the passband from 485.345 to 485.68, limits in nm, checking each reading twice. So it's 1.06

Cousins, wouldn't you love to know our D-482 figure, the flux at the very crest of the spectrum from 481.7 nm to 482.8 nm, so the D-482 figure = 55.9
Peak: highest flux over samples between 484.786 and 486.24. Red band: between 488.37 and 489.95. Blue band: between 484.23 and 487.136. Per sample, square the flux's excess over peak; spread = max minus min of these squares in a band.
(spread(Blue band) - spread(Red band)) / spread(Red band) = 35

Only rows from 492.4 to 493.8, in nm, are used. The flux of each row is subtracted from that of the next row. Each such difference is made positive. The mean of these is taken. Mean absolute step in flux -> 0.53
